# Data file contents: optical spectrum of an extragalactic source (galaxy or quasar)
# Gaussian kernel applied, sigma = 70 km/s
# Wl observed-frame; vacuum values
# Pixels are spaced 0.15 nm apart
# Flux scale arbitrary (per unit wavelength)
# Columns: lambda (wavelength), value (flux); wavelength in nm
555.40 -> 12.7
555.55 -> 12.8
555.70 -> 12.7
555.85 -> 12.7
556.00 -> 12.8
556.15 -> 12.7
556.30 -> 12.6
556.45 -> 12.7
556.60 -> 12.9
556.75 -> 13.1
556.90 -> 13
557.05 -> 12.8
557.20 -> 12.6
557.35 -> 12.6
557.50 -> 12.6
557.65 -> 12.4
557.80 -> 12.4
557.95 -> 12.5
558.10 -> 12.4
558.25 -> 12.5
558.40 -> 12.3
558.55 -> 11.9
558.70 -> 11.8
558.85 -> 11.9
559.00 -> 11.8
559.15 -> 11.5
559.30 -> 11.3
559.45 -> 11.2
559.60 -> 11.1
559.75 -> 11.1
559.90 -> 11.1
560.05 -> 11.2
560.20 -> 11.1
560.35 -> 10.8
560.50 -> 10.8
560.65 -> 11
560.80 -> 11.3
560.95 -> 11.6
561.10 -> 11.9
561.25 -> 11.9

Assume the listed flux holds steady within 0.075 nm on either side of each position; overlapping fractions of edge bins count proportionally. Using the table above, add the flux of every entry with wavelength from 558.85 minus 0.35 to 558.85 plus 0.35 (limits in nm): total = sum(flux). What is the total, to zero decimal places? 59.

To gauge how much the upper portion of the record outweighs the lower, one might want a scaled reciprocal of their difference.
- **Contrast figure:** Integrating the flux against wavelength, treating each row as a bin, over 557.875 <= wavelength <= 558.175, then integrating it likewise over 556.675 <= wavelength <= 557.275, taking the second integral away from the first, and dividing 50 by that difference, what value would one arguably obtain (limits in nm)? -13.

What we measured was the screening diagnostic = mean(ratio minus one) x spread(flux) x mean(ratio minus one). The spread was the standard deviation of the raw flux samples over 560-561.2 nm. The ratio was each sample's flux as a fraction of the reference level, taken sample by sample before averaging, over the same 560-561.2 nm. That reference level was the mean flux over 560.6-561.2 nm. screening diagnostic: 0.0002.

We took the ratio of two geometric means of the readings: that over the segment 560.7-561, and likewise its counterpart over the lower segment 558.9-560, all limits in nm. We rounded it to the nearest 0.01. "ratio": 1.01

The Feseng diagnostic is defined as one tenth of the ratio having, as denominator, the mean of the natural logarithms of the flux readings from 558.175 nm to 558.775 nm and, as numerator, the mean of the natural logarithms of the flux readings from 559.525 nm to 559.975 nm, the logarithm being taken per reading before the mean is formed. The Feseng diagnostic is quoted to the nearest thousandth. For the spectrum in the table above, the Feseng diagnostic 0.096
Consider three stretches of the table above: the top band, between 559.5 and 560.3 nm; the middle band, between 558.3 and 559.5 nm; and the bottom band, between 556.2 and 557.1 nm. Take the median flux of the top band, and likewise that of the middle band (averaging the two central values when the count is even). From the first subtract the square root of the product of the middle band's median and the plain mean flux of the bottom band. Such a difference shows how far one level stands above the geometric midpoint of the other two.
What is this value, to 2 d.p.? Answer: -1.21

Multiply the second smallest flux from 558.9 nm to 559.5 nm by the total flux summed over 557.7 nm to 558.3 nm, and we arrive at 563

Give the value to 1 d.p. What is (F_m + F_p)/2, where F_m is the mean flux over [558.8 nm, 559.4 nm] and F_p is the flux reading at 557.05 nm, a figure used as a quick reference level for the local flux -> 12.2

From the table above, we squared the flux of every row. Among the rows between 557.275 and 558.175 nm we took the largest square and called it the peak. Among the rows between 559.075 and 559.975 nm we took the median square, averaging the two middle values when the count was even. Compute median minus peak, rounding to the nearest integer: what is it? -34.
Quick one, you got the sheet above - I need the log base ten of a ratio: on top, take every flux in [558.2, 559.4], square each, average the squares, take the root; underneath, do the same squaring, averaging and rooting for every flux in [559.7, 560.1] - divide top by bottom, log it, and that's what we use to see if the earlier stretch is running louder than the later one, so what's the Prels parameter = 0.028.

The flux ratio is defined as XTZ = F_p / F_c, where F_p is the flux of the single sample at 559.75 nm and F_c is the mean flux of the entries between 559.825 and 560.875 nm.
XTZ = 1.01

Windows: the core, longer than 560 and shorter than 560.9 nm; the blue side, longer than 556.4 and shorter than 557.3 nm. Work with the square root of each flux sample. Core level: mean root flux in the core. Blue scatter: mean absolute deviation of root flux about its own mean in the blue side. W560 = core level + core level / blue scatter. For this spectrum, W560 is 162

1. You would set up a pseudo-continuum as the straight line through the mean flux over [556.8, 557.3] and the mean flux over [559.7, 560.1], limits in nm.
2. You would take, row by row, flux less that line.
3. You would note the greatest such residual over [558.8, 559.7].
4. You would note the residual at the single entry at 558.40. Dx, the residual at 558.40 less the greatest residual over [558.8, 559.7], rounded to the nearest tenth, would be 0.1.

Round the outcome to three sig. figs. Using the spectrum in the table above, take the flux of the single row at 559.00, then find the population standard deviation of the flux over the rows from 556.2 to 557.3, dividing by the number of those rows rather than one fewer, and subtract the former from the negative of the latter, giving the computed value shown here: -12.0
